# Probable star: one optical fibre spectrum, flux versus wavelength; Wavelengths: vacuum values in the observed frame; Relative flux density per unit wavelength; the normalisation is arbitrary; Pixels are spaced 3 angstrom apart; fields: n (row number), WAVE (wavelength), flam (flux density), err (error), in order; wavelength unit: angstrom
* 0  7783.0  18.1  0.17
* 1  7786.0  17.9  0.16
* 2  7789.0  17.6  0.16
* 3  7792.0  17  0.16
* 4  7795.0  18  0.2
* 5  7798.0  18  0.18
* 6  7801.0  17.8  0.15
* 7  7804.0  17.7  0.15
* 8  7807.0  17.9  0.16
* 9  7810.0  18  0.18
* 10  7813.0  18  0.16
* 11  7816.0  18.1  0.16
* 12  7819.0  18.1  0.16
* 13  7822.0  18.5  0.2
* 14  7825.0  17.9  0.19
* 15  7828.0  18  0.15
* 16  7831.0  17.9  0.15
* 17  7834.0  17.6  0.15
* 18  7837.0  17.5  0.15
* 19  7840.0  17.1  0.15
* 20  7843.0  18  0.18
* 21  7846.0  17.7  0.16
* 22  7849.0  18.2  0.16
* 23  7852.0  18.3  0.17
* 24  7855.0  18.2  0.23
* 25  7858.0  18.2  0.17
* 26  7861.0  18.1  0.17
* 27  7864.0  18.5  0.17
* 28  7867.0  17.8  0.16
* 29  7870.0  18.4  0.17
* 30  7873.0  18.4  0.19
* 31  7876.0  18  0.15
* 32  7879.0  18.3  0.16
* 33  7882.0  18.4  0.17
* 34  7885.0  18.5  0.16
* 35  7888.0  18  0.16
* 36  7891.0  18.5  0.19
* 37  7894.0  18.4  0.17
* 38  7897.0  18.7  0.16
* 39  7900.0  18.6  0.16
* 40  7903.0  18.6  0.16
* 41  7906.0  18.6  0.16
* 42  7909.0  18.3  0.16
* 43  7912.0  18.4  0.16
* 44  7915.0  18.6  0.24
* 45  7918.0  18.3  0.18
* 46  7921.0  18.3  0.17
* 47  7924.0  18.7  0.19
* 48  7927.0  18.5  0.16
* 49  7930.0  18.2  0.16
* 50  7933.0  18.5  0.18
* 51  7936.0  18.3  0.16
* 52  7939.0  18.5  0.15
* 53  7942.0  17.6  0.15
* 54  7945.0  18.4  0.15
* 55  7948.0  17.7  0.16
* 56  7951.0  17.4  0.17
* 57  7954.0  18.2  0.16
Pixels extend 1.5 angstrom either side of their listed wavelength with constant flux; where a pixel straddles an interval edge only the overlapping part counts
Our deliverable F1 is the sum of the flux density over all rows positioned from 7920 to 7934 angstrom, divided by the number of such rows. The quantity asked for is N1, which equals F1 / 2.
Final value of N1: 9.22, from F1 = 18.4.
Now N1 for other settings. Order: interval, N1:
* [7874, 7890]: 9.12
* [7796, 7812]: 8.94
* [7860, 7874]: 9.12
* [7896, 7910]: 9.28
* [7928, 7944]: 9.11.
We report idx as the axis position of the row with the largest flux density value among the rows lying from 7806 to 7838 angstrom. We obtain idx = 7822.0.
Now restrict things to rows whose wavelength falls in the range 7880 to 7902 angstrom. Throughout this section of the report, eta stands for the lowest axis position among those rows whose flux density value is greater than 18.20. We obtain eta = 7882.0 angstrom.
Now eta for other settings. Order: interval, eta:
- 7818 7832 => 7822.0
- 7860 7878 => 7864.0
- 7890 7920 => 7891.0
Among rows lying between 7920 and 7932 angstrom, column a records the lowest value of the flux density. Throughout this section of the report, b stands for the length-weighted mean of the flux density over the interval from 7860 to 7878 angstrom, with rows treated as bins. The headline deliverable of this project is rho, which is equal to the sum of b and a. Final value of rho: 36.4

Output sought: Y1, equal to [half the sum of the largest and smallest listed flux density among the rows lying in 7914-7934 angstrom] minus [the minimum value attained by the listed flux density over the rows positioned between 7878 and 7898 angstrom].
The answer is 0.45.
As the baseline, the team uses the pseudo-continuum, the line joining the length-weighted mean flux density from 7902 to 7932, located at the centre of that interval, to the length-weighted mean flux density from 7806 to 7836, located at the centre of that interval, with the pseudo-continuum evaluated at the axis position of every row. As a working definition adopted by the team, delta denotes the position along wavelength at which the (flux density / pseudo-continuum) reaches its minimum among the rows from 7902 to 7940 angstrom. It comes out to 7930.0 angstrom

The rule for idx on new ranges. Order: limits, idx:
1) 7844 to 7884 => 7864.0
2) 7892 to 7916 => 7897.0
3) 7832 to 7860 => 7852.0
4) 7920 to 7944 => 7924.0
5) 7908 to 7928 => 7924.0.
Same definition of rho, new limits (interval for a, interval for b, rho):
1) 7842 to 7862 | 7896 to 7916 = 36.2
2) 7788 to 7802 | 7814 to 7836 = 35.0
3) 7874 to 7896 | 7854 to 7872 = 36.2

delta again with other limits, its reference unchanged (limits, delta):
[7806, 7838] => 7837.0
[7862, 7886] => 7867.0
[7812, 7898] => 7840.0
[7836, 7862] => 7840.0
